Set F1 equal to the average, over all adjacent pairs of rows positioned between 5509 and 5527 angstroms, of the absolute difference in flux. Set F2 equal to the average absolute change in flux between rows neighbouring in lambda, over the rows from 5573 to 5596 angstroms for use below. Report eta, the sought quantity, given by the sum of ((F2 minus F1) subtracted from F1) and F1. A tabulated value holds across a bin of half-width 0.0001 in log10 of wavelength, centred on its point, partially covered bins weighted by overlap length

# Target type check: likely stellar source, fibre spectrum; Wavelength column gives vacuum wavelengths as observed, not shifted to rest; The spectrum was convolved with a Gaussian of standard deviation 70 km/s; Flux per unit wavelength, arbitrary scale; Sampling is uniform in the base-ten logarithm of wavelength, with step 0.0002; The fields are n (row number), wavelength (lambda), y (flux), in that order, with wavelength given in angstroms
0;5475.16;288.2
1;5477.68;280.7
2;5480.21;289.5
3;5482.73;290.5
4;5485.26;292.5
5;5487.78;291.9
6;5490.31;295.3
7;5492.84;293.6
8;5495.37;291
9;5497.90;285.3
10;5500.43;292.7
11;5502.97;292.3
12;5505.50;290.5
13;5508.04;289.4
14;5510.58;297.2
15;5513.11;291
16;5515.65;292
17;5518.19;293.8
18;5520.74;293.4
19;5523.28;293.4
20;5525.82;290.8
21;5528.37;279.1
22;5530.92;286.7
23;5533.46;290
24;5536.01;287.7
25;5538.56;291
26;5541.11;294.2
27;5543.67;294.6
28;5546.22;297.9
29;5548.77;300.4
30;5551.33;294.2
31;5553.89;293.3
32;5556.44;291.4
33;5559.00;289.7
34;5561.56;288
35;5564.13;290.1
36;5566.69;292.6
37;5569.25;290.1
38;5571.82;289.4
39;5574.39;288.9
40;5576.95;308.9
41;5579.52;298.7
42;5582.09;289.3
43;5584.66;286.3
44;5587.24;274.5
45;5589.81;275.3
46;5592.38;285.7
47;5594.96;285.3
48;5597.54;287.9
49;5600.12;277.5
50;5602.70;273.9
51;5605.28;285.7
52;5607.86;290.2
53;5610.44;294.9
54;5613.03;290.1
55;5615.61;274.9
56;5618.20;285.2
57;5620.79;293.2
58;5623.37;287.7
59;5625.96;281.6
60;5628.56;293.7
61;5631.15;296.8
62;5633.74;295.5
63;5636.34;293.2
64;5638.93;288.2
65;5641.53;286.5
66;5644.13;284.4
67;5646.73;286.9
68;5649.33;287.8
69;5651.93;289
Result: -2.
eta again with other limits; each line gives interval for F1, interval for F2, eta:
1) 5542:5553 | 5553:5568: 10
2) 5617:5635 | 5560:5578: 13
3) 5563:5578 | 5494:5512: 12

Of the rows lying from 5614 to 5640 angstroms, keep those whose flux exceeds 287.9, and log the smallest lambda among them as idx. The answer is 5620.79 angstroms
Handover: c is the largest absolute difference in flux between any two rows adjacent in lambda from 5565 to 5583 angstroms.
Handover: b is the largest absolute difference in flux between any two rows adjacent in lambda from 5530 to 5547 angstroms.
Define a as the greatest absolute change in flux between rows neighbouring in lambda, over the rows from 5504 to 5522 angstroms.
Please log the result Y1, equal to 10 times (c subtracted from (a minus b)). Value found -155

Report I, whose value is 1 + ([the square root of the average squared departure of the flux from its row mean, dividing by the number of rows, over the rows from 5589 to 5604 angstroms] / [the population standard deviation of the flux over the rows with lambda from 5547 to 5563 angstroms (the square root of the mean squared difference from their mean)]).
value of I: 2.4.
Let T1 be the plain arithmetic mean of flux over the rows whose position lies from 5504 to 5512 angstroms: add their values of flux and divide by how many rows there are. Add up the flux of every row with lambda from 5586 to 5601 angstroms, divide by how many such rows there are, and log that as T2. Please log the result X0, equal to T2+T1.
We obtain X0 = 573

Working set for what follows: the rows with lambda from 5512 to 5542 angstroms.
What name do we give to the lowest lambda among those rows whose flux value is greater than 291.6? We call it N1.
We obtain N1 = 5515.65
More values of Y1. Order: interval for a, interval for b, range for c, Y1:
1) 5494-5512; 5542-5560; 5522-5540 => -101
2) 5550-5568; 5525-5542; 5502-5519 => -170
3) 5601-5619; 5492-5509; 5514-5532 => -39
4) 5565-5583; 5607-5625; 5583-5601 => -70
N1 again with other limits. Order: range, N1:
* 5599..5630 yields 5610.44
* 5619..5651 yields 5620.79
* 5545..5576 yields 5546.22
